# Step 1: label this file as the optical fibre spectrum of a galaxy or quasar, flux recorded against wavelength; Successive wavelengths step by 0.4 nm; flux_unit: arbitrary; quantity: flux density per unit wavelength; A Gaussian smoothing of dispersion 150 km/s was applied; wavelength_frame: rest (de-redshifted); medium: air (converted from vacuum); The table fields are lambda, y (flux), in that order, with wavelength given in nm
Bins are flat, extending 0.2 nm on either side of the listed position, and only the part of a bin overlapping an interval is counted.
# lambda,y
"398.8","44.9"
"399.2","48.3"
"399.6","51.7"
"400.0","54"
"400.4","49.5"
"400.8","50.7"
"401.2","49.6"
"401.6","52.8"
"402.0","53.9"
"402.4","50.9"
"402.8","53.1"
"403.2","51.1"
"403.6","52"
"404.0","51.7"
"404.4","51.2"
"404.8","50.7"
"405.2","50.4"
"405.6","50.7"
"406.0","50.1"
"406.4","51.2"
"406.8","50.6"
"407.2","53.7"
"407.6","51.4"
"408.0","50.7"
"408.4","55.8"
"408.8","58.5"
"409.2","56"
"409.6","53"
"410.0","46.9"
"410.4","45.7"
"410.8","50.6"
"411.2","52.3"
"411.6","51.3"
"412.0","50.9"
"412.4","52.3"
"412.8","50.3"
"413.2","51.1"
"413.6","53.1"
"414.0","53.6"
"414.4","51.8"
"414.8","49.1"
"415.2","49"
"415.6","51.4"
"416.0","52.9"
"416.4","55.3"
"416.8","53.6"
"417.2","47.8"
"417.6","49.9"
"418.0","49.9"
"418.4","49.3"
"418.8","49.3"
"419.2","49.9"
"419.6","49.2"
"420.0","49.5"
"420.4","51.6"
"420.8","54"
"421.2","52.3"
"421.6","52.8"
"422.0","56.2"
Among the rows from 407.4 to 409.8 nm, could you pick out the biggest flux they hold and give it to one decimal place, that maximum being 58.5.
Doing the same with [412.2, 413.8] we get 53.1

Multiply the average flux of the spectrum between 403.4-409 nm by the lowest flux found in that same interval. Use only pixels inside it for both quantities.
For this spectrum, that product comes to 2608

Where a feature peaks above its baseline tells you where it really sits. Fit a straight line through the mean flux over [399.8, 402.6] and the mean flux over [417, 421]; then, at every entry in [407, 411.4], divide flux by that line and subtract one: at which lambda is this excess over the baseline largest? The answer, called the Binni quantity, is 408.8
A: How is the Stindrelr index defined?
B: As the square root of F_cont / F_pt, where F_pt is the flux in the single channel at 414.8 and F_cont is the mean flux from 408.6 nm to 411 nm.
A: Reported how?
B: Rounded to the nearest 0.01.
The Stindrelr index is 1.03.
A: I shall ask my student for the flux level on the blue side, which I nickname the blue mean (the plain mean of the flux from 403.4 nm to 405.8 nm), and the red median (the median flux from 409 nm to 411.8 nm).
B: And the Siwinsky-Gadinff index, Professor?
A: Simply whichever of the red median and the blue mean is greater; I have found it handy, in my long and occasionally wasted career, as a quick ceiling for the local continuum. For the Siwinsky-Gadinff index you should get 51.3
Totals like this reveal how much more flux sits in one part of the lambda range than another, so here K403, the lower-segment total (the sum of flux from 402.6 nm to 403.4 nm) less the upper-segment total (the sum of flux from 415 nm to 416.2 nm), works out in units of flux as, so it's -49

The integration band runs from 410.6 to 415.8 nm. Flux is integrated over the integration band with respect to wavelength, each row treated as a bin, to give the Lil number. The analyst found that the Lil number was 266.7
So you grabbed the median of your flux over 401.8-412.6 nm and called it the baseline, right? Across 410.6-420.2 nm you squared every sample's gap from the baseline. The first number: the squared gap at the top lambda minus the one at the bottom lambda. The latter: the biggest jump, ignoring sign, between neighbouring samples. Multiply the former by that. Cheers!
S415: 35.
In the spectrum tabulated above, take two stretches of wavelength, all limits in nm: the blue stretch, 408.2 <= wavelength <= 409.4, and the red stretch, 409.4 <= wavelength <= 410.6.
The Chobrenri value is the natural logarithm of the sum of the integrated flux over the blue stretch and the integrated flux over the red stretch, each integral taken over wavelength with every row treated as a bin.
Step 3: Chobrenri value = 4.839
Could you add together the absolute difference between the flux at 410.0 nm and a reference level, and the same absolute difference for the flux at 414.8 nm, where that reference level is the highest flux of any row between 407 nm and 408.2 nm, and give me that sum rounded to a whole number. 11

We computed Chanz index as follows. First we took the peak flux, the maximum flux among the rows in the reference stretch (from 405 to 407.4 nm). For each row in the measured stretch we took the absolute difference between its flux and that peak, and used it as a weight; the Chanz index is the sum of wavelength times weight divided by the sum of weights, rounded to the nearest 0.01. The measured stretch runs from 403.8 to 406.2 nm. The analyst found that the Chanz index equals 405.11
